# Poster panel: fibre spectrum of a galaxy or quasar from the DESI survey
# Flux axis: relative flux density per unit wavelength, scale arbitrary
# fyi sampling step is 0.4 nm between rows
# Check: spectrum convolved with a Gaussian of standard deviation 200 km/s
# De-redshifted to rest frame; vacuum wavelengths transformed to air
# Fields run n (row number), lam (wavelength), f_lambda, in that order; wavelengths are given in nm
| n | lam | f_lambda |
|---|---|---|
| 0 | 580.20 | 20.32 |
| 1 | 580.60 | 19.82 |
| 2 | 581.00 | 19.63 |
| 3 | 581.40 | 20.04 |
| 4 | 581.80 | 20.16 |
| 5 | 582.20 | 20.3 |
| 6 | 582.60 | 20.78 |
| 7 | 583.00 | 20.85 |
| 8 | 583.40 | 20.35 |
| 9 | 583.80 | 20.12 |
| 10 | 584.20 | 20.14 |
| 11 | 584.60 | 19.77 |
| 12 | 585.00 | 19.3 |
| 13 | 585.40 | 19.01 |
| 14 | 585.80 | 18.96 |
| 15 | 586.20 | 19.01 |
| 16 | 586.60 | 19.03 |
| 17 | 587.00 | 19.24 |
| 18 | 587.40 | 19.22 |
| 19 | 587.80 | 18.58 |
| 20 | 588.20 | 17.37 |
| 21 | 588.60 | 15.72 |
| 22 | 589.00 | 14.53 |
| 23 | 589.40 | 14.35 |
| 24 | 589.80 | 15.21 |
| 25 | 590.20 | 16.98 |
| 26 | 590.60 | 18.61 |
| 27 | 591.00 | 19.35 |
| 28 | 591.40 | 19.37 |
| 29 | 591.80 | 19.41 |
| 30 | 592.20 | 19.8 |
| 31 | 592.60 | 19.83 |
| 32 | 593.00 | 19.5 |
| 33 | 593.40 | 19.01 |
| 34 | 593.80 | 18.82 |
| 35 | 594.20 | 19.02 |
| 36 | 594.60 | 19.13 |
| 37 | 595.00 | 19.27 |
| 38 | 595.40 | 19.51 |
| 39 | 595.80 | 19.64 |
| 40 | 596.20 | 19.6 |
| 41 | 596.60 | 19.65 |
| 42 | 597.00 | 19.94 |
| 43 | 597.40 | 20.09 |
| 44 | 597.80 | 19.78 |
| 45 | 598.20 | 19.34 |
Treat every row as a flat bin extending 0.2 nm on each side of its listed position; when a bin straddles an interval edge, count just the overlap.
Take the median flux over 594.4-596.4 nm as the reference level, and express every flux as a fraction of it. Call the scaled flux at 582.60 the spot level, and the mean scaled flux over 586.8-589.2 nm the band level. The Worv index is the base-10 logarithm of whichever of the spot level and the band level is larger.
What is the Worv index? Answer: 0.027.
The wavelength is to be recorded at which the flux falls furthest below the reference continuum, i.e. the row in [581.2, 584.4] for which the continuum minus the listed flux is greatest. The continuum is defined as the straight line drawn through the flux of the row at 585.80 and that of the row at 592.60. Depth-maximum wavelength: 584.20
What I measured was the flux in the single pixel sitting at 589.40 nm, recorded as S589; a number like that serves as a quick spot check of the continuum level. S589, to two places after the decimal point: 14.35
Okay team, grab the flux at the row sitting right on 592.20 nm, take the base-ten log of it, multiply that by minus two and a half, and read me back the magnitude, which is -3.24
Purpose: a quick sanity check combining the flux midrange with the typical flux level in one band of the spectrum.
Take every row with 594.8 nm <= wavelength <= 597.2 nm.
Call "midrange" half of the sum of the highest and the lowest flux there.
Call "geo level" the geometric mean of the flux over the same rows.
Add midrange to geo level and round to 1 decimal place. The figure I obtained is 39.2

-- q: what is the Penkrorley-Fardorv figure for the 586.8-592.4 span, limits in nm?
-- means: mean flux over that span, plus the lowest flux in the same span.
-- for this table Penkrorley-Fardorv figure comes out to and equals 32.0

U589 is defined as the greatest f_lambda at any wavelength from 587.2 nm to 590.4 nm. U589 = 19.22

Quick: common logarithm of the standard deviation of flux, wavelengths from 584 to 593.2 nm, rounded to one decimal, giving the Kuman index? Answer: 0.2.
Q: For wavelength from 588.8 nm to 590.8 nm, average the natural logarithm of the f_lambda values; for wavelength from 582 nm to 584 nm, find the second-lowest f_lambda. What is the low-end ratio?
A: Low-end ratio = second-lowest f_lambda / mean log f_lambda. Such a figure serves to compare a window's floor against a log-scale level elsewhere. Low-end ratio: 7.3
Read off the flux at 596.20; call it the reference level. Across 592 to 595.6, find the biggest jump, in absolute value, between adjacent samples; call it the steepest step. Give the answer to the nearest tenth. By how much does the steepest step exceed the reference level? -19.1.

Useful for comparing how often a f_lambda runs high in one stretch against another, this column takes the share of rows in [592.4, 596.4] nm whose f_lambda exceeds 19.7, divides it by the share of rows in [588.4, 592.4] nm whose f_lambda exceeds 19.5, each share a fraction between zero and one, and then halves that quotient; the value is 0.50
